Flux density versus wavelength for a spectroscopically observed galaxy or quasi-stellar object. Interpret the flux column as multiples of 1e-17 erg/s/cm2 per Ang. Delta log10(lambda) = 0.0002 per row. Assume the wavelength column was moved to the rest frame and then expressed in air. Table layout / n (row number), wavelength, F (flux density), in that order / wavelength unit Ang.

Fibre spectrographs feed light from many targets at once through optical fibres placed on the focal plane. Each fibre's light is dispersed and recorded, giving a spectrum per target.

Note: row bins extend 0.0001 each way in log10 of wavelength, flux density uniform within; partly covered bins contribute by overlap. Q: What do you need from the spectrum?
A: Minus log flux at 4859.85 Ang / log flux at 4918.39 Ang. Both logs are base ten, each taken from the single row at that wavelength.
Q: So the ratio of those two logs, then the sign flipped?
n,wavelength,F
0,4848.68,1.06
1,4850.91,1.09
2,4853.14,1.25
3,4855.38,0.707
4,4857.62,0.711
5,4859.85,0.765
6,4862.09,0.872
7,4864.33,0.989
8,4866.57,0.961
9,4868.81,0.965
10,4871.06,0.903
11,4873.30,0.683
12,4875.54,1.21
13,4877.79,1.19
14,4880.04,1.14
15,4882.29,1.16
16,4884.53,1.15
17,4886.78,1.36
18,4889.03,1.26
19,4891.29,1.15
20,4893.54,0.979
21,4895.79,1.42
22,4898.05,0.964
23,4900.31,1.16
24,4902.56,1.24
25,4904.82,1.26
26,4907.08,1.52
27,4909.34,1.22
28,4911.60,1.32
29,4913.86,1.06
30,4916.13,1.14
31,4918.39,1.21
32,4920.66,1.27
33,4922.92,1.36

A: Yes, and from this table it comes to 1.4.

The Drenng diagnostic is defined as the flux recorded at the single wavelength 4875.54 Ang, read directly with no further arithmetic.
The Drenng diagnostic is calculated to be 1.21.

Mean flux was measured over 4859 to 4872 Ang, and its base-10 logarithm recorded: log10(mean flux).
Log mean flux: -0.04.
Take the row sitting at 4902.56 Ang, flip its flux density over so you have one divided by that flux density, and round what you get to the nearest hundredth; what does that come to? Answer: 0.81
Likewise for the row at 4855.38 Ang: 1.41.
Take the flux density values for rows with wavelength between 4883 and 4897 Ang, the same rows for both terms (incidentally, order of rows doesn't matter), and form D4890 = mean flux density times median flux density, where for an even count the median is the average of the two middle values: 1.47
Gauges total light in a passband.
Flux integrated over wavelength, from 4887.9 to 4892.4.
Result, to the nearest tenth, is 5.4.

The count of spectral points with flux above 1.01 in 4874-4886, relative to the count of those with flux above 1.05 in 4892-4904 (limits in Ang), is 1.7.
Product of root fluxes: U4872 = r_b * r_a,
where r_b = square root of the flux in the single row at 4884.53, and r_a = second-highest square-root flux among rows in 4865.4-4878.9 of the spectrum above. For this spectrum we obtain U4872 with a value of 1.17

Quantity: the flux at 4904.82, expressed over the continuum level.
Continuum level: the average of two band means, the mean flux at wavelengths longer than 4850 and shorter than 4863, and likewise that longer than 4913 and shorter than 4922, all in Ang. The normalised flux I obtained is 1.2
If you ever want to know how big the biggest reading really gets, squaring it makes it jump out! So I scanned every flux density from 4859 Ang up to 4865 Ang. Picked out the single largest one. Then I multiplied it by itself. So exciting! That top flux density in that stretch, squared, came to 0.98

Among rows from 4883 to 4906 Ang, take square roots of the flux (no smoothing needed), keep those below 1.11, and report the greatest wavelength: 4900.31 Ang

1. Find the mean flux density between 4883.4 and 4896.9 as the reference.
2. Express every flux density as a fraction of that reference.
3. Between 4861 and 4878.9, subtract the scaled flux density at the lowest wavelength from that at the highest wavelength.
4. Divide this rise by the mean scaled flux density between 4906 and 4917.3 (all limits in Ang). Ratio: 0.3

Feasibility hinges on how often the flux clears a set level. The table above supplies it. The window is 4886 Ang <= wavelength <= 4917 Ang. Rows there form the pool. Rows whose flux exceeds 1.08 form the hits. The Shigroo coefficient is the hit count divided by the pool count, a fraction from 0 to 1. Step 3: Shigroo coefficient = 0.79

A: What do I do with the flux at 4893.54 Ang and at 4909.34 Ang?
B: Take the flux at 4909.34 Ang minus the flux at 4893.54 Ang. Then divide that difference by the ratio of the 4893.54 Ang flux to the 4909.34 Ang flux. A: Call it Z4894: 0.30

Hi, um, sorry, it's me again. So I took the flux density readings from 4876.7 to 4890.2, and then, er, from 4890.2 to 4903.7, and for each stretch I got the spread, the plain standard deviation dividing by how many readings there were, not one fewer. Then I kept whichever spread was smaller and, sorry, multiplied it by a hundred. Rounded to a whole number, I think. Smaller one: 8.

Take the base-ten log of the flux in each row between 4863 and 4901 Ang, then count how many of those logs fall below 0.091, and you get 14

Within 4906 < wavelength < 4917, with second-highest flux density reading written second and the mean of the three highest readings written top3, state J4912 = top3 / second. 1.025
